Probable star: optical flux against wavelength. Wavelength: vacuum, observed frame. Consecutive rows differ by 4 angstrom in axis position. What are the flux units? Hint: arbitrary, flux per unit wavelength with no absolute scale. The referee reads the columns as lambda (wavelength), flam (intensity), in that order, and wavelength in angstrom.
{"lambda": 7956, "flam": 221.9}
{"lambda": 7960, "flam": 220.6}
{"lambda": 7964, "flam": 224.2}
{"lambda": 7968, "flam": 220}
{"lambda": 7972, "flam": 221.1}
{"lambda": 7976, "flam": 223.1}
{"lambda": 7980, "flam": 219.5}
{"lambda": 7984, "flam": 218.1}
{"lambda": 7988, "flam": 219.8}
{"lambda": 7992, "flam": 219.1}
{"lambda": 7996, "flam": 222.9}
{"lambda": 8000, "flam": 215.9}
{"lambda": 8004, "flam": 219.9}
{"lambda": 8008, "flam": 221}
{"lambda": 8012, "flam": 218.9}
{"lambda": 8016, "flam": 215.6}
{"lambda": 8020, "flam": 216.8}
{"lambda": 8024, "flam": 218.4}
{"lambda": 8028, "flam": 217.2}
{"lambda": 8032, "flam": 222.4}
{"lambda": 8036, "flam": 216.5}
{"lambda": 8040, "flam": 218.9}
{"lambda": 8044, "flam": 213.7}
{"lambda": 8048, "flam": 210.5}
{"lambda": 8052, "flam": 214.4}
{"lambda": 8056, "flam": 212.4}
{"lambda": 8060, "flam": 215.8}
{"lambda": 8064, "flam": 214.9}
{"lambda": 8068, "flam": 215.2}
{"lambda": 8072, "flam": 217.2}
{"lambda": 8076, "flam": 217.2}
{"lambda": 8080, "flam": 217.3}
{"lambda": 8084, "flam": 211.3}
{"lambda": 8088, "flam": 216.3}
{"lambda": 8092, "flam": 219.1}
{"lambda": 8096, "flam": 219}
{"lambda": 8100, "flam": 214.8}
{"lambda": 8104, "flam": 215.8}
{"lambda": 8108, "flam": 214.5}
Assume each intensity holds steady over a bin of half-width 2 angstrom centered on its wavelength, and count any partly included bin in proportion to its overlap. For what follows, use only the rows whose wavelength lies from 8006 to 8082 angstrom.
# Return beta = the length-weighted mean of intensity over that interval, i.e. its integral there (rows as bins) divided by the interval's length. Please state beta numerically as 217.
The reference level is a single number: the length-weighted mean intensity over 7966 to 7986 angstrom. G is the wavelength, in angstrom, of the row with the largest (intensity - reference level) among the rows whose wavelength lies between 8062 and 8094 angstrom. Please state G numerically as 8092 angstrom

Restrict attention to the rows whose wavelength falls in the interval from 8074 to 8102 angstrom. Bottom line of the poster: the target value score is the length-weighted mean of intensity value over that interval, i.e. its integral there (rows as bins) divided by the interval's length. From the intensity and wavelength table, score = 216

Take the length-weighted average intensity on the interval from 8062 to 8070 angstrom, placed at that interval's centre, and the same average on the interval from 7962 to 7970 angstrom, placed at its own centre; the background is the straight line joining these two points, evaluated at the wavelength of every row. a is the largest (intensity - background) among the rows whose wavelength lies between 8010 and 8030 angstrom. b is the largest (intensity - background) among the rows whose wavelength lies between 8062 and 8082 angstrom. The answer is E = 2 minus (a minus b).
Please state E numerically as 5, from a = 0.4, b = 3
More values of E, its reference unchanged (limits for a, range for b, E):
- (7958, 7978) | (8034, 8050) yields 2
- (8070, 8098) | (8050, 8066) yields -4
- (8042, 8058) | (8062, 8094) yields 10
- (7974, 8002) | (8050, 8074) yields 2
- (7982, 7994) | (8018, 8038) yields 8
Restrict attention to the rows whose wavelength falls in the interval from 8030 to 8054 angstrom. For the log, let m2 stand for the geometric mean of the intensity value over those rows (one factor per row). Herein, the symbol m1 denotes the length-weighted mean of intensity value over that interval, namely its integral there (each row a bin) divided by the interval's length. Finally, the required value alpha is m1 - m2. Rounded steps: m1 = 216.1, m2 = 216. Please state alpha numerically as 0.0337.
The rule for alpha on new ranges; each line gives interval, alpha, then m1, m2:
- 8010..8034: 0.0106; 218.2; 218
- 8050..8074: 0.0049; 215.0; 215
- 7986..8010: 0.0102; 219.8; 220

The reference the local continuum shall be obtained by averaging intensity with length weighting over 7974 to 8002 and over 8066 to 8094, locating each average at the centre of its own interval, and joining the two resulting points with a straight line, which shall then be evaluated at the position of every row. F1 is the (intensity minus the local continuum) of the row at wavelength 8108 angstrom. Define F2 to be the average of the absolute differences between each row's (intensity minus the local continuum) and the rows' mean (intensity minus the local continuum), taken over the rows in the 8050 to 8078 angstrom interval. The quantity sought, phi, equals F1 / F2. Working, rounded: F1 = -1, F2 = 1.4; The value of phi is -0.5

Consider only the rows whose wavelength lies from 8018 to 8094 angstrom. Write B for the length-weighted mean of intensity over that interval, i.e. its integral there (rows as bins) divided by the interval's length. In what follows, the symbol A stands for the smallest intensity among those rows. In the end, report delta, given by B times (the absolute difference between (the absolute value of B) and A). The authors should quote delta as 1205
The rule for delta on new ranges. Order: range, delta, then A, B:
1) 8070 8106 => 1113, 211.3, 216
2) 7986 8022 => 717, 215.6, 219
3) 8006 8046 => 924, 213.7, 218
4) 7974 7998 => 511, 218.1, 220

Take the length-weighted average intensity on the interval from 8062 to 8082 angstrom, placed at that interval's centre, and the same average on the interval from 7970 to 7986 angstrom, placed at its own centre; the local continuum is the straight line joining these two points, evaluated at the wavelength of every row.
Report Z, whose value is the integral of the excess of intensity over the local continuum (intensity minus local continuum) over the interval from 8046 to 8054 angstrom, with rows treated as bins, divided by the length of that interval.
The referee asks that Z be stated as -4.9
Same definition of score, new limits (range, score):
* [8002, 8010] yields 220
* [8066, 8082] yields 217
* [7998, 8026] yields 218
